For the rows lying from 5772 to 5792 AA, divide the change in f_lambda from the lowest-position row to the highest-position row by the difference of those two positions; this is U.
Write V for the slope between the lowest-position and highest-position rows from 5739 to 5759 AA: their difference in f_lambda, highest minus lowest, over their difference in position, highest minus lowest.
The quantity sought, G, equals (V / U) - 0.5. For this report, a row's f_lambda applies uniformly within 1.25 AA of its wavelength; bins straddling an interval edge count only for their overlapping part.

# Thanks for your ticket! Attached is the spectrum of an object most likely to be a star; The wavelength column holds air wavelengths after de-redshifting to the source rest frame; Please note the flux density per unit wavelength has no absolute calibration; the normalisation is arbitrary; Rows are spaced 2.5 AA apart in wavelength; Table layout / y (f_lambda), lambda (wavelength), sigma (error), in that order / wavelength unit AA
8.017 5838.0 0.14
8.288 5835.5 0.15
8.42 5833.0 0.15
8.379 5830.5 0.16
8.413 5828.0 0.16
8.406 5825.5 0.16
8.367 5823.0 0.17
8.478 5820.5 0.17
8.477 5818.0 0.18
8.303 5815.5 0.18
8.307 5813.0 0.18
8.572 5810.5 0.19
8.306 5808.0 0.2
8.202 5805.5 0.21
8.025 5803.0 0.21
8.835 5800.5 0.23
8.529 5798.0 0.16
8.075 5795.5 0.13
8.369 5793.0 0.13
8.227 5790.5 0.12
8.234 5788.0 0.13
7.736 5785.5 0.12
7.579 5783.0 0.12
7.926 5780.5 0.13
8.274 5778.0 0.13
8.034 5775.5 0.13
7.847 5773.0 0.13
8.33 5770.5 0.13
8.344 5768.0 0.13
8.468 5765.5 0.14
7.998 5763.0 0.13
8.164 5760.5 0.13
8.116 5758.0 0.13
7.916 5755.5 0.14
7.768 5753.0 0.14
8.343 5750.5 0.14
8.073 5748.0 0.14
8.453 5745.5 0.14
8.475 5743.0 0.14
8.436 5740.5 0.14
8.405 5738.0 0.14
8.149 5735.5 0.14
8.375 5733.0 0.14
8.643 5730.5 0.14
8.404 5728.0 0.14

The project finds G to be -1.3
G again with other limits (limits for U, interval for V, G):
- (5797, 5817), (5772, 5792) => -2.2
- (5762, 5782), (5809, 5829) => 1.7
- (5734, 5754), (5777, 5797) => 0.0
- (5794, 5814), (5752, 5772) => 1.9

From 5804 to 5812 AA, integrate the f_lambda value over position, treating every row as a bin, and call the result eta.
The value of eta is 67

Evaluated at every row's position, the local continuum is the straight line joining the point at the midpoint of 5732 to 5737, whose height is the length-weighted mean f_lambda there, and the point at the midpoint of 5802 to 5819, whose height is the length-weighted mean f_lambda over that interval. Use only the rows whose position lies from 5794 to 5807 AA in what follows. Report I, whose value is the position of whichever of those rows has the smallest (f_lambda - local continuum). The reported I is 5803.0 AA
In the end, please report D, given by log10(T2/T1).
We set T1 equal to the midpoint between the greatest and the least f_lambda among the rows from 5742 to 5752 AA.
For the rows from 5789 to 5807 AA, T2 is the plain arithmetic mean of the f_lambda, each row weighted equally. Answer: 0.003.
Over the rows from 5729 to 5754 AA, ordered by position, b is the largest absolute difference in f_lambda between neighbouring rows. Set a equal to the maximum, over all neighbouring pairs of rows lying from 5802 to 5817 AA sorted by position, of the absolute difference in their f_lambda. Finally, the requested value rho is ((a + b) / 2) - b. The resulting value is -0.15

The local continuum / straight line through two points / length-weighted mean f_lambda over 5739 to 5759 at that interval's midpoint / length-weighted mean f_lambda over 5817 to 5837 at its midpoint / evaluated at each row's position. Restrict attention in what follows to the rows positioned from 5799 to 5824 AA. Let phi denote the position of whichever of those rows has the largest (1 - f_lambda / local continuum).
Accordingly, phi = 5803.0 AA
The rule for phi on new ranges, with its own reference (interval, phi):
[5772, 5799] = 5783.0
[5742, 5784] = 5783.0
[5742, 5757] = 5753.0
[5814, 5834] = 5815.5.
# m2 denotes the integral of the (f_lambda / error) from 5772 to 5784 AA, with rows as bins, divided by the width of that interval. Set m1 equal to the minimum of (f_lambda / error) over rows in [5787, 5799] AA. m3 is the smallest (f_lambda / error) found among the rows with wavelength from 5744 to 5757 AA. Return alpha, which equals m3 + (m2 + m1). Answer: 171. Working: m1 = 53.3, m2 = 62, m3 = 55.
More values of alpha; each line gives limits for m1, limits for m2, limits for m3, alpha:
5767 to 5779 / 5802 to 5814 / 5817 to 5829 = 149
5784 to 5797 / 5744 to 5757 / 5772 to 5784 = 181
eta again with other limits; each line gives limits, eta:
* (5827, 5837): 84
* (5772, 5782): 80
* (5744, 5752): 66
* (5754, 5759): 40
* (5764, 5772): 67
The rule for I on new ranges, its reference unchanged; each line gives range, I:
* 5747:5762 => 5753.0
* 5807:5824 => 5815.5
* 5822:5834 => 5823.0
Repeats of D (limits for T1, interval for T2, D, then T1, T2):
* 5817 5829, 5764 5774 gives -0.009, 8.42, 8.25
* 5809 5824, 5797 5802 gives 0.012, 8.44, 8.68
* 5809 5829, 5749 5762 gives -0.020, 8.44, 8.06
